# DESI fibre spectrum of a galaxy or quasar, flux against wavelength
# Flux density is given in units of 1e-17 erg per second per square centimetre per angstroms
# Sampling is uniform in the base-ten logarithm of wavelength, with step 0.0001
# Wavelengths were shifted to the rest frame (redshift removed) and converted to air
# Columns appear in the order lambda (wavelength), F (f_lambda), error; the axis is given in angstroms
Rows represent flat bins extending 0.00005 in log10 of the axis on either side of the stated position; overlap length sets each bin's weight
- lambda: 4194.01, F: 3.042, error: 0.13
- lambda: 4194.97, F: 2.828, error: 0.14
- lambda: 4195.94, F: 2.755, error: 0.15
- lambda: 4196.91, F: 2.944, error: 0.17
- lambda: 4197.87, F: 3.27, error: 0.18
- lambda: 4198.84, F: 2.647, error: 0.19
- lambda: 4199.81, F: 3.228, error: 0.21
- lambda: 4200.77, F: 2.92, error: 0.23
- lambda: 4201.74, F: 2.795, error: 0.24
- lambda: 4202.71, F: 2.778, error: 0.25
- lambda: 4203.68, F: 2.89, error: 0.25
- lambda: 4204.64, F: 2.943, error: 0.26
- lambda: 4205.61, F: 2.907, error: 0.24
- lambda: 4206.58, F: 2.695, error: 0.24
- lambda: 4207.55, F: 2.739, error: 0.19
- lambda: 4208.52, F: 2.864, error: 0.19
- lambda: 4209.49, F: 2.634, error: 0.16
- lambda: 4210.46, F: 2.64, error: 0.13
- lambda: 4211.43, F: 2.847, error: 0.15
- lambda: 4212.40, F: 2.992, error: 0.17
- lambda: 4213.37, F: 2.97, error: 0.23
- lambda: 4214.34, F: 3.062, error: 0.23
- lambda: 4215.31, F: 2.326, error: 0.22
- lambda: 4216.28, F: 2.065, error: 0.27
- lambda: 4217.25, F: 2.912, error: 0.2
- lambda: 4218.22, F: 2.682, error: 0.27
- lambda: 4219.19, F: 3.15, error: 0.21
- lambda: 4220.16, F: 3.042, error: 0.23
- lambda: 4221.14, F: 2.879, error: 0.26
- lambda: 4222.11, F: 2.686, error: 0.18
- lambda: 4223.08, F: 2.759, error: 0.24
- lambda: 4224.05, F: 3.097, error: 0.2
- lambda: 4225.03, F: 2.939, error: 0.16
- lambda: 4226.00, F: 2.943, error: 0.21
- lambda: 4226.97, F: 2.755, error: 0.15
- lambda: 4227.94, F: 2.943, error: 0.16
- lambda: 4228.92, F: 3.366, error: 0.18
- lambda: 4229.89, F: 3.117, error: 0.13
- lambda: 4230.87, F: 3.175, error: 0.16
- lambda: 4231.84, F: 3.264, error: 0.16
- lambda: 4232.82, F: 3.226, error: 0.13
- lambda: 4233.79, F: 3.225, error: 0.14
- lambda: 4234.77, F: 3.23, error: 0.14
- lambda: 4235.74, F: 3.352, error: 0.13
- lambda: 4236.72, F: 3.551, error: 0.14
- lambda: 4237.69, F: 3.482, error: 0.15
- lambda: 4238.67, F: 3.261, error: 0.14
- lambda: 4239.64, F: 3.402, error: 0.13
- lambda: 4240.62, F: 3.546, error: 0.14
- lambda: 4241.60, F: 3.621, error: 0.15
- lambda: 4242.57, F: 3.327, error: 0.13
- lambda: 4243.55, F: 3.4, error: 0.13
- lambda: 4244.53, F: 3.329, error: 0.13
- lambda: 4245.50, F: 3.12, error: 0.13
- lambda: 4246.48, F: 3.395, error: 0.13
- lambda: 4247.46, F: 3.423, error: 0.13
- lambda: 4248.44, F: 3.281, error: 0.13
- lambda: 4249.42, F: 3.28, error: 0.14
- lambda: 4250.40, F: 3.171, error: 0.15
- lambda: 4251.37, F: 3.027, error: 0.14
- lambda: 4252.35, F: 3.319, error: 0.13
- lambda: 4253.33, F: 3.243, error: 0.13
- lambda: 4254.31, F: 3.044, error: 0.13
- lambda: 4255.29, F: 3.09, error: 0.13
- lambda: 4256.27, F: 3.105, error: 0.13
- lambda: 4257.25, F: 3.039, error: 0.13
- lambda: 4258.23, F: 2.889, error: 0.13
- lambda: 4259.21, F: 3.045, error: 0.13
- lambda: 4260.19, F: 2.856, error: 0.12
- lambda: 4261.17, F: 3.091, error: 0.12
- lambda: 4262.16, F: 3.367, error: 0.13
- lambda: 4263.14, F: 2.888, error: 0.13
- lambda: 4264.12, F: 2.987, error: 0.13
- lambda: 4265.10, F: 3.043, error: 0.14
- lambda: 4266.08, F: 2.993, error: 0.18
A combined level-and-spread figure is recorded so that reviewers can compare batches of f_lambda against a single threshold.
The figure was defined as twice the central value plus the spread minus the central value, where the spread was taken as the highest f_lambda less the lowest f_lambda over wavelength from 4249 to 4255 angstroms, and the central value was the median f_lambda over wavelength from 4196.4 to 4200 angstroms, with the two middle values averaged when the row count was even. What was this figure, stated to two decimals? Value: 3.38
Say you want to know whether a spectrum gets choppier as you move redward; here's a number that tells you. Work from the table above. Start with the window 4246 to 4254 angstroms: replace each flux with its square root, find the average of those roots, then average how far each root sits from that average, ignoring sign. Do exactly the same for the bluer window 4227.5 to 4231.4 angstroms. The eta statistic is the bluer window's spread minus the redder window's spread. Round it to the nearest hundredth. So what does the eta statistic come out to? 0.01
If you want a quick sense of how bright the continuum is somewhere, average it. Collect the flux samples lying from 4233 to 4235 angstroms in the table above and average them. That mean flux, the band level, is 3.2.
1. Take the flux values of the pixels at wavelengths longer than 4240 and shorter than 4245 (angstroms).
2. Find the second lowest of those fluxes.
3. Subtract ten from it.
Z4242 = -6.7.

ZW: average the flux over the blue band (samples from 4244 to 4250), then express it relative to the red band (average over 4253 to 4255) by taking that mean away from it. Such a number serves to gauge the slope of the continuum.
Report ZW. 0.2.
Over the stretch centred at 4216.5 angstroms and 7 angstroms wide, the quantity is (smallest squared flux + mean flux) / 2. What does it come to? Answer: 3.5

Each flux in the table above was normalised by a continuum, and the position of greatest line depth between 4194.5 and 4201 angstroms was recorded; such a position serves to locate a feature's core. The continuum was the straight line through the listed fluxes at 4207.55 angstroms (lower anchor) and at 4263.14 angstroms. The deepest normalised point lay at 4198.84 angstroms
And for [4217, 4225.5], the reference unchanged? 4222.11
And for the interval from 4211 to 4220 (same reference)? 4216.28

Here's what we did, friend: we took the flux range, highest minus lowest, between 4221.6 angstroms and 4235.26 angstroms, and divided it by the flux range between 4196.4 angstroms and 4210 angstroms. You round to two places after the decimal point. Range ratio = 1.07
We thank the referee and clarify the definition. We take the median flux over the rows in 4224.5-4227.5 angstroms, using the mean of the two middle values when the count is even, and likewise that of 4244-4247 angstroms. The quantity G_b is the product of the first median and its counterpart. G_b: 9.78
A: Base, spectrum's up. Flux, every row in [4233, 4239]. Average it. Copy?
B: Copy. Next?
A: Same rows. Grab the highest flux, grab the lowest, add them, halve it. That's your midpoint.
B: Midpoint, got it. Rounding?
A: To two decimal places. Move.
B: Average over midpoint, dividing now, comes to 0.99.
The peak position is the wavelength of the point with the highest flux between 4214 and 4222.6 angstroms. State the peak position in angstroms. 4219.19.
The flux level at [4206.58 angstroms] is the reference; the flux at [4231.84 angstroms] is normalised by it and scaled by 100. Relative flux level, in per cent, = 121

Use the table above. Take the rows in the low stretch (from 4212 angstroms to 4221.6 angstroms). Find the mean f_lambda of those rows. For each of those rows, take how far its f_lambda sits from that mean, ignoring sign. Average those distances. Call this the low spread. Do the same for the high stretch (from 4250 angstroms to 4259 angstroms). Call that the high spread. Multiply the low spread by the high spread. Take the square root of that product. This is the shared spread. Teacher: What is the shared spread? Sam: 0.16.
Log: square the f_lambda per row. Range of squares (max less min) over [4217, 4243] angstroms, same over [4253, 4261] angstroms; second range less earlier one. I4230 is -3.6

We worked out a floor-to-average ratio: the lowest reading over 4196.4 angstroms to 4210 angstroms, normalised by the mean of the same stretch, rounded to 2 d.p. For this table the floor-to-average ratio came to 0.92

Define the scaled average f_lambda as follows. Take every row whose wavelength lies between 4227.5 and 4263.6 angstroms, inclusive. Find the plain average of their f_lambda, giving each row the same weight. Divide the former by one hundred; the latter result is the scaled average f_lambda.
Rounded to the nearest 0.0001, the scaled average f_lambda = 0.0323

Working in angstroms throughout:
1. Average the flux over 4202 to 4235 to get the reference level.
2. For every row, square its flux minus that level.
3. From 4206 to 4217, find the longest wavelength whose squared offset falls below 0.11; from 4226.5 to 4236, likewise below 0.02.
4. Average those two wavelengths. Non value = 4221.1 angstroms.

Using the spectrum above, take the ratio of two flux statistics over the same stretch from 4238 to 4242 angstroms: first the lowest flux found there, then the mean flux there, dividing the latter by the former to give 1.06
